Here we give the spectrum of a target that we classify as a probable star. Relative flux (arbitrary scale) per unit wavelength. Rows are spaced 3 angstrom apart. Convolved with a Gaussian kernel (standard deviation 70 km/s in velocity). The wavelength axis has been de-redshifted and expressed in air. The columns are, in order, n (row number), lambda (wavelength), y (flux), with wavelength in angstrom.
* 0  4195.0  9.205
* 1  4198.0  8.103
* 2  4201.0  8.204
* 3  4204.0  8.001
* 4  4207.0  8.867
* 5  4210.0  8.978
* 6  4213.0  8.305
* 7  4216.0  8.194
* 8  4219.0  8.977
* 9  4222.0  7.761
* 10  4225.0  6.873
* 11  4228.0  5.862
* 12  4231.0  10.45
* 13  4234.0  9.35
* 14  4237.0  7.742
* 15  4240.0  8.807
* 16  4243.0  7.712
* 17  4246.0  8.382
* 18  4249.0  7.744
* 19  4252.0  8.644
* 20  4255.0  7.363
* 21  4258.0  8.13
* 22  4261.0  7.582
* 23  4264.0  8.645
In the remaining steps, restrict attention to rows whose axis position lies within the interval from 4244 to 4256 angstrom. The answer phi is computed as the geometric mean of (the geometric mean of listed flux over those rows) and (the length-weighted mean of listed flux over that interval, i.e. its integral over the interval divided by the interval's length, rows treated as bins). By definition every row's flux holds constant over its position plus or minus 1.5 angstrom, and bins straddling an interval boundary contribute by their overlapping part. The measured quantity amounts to 8.0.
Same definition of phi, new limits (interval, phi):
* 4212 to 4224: 8.3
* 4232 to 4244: 8.4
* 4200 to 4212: 8.5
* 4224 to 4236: 8.0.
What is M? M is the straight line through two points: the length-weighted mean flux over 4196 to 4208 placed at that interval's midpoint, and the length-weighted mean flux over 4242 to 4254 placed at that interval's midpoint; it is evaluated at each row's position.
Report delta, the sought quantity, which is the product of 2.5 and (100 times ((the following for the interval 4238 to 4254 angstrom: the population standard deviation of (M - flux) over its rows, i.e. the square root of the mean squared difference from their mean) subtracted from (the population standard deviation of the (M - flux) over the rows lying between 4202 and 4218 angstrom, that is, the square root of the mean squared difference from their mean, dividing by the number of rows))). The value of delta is -17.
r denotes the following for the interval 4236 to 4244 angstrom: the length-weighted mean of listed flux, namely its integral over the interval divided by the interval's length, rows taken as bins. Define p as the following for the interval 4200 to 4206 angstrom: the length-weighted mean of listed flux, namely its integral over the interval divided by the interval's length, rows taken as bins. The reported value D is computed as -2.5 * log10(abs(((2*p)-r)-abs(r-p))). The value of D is -2.28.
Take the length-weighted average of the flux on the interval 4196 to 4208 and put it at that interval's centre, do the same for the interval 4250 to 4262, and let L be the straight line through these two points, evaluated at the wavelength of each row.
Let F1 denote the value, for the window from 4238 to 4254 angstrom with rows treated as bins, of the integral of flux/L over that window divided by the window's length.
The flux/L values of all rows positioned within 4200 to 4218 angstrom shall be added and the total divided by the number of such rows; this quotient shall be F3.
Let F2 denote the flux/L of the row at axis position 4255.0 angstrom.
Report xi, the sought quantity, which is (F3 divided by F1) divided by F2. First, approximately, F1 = 1.026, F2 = 0.93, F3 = 1.02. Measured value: 1.07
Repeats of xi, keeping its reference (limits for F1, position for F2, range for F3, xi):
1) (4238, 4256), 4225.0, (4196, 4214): 1.19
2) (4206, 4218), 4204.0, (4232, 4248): 1.04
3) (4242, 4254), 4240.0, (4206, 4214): 0.95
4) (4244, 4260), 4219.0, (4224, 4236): 0.91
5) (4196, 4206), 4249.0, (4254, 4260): 1.02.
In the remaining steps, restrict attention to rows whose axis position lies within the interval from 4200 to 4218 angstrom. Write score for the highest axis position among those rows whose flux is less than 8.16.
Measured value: 4204.0 angstrom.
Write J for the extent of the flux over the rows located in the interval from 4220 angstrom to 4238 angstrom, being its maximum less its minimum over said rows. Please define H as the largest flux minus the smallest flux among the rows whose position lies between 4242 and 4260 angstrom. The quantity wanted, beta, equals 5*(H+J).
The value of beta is 29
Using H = 1.3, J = 4.6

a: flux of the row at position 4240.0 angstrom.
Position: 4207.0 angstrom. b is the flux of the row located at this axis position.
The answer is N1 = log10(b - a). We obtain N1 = -1.2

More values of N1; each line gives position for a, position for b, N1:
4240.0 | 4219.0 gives -0.8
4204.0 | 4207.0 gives -0.1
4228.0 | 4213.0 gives 0.4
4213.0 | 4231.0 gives 0.3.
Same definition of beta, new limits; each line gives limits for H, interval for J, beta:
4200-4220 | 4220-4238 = 28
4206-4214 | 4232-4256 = 13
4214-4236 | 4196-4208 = 27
